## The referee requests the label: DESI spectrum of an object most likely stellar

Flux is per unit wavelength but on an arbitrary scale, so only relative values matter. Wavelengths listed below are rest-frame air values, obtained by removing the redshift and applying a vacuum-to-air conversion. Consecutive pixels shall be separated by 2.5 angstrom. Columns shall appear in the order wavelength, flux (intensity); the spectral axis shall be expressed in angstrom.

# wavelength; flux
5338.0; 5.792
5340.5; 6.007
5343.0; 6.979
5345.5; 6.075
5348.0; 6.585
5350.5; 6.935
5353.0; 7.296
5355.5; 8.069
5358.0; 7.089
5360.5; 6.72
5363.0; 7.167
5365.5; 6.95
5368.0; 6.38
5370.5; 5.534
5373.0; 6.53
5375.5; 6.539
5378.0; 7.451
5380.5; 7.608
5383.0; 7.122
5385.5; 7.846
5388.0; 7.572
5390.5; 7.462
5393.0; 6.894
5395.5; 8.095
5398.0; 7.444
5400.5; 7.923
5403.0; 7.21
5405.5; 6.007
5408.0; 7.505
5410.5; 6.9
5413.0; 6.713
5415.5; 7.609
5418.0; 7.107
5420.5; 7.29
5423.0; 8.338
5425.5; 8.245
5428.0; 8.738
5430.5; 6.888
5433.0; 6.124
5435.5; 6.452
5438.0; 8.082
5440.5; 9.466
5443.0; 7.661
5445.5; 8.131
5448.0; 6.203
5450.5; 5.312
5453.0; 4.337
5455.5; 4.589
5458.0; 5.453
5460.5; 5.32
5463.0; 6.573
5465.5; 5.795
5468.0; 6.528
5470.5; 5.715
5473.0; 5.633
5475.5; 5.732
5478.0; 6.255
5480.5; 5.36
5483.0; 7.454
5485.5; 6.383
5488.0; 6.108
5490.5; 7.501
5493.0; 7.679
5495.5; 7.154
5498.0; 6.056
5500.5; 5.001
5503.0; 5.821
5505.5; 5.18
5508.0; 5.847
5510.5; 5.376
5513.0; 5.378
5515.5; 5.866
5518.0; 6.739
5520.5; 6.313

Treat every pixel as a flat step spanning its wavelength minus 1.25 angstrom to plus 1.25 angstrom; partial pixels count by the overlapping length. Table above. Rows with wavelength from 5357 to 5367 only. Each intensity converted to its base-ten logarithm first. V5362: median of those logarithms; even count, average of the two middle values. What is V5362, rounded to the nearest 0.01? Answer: 0.85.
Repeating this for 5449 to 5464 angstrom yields 0.73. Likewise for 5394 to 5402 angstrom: 0.90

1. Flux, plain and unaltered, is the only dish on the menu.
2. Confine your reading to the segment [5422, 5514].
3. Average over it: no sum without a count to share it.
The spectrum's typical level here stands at 6.43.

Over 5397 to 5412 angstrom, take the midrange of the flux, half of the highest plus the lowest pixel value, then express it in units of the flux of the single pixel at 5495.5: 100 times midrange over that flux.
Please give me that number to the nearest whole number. 97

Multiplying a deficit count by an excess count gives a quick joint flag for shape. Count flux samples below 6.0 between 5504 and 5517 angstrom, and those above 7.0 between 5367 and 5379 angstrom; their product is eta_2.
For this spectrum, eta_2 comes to 5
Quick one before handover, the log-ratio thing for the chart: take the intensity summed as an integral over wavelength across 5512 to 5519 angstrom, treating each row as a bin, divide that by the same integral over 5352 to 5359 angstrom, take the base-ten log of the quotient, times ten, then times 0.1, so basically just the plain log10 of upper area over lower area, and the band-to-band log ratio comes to -0.10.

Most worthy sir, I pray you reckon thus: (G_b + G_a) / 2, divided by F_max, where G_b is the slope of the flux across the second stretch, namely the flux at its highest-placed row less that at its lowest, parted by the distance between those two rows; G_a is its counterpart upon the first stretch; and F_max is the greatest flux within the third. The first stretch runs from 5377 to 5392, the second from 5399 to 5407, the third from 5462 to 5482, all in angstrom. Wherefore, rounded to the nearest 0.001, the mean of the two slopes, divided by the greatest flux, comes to -0.029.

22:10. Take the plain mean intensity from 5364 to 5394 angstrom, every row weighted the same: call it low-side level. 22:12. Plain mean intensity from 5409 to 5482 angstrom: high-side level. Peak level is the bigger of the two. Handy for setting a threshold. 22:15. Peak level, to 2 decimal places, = 6.99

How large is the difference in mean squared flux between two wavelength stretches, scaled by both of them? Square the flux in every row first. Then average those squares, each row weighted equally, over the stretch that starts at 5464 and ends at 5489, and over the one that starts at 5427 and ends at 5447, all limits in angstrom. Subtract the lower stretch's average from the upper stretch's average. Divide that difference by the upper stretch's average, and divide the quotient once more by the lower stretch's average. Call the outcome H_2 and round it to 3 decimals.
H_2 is -0.010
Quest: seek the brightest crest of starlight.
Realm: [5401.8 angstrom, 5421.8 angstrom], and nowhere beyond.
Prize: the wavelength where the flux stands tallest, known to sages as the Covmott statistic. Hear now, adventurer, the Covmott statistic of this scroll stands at 5415.5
